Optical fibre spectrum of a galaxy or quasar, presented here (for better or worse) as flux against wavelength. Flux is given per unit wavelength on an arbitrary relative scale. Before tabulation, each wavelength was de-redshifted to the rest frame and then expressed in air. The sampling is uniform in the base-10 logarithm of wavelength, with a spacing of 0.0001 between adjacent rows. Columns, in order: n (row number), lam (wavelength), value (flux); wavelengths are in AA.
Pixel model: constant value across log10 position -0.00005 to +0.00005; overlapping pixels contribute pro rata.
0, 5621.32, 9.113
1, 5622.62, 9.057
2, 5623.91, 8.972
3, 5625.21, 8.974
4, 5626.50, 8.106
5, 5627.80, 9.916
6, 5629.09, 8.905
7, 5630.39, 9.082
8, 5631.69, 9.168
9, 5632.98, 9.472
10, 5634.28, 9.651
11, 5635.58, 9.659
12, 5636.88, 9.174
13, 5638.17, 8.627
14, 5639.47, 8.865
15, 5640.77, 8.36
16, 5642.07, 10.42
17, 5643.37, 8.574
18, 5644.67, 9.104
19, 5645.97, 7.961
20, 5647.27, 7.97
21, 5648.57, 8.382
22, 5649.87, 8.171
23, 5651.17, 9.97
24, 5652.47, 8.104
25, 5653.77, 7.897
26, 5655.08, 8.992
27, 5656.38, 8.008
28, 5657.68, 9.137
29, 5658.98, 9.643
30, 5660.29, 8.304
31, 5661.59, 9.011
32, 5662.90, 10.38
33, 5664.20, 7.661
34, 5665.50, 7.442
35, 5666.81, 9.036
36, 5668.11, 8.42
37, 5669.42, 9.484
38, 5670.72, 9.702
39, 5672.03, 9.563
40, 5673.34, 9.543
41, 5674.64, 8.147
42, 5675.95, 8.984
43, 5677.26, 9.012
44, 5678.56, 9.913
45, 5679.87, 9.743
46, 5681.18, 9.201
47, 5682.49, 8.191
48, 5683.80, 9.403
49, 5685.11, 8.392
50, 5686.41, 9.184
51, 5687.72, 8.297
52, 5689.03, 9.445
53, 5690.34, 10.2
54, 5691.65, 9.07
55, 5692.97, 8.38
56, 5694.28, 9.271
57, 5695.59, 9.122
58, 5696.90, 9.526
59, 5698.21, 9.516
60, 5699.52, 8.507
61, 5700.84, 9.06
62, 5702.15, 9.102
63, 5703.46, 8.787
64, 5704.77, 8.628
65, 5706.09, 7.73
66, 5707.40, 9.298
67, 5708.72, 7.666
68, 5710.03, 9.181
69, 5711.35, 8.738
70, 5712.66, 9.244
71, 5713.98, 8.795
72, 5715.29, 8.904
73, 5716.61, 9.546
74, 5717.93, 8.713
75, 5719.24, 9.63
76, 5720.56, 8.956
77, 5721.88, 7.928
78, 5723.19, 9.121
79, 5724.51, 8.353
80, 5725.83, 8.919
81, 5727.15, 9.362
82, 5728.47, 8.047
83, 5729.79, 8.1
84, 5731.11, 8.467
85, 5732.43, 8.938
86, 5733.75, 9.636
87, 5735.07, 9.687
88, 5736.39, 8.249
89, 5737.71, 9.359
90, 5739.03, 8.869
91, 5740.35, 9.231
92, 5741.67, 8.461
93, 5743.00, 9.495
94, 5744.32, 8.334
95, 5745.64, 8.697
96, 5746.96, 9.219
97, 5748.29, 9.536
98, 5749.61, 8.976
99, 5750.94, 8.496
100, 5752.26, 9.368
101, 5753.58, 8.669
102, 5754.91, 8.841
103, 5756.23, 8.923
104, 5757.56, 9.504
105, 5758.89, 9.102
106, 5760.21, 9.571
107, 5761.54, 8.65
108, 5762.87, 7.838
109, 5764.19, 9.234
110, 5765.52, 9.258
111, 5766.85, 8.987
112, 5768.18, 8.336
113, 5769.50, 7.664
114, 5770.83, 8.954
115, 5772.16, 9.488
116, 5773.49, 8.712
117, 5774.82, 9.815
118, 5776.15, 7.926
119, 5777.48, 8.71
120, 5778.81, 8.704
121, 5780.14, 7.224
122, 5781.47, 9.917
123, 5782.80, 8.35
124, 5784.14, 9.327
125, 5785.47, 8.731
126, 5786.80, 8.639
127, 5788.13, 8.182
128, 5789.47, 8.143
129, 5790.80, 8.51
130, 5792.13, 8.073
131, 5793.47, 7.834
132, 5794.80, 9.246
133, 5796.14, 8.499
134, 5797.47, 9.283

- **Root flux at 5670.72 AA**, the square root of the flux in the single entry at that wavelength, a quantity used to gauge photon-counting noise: 3.11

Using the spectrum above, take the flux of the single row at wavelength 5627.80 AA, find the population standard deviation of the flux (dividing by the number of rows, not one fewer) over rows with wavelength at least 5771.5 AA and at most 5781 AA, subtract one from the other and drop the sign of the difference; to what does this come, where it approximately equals 9.1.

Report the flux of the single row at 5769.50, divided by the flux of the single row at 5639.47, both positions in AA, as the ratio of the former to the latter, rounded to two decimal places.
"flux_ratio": 0.86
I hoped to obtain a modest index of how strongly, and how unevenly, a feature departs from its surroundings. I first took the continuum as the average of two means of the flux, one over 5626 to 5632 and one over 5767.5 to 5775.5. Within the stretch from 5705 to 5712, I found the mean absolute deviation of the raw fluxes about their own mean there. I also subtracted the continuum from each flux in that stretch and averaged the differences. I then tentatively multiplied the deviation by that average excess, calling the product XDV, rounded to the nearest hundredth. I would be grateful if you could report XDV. -0.27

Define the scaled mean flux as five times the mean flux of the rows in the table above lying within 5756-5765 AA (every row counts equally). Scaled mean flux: 44.9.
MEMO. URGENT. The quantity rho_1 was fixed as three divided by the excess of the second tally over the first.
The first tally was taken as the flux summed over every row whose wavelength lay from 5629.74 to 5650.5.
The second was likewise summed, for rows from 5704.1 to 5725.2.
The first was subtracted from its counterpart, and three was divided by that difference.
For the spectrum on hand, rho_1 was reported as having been -1.4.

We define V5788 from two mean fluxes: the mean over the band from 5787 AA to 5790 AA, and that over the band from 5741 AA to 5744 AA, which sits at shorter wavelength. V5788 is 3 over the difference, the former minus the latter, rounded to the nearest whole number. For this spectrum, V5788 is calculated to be -4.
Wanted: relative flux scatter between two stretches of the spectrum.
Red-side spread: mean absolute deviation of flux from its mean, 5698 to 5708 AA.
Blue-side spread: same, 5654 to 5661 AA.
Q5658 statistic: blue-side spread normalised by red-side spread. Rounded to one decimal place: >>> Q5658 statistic 1.3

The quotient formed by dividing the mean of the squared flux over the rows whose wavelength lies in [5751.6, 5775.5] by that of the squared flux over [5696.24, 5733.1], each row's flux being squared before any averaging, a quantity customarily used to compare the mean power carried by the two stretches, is 1.03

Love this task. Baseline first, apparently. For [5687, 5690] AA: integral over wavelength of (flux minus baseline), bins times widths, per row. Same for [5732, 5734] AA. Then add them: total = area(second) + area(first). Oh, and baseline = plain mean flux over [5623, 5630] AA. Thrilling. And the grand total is 0.6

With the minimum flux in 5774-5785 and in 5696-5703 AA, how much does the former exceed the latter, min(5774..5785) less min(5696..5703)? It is -1.3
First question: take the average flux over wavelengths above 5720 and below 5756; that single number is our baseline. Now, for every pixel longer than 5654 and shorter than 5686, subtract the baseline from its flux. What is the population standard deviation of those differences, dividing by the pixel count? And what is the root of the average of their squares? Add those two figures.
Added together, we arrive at 1.48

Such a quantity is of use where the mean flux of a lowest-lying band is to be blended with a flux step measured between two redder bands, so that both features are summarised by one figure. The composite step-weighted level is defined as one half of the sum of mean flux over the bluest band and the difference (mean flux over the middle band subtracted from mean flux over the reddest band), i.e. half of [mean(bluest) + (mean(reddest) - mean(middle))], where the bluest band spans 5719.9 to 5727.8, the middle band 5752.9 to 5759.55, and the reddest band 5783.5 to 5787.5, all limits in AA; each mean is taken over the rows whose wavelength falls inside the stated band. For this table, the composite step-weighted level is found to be 4.33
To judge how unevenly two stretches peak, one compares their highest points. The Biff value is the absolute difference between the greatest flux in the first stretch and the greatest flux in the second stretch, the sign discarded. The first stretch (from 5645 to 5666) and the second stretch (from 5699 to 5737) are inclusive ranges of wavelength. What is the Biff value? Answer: 0.7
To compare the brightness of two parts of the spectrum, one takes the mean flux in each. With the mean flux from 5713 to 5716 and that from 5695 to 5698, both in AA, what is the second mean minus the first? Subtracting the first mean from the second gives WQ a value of 0.5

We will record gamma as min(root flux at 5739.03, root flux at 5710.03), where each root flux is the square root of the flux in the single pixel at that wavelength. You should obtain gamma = 2.98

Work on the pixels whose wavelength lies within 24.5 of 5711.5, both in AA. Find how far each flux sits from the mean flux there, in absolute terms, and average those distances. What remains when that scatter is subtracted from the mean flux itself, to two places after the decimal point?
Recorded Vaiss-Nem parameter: 8.45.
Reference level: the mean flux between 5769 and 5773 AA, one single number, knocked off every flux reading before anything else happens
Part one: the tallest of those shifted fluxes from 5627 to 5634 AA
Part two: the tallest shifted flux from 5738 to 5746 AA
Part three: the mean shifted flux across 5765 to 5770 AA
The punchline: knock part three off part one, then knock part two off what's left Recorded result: 0.6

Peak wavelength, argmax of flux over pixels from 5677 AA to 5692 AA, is 5690.34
